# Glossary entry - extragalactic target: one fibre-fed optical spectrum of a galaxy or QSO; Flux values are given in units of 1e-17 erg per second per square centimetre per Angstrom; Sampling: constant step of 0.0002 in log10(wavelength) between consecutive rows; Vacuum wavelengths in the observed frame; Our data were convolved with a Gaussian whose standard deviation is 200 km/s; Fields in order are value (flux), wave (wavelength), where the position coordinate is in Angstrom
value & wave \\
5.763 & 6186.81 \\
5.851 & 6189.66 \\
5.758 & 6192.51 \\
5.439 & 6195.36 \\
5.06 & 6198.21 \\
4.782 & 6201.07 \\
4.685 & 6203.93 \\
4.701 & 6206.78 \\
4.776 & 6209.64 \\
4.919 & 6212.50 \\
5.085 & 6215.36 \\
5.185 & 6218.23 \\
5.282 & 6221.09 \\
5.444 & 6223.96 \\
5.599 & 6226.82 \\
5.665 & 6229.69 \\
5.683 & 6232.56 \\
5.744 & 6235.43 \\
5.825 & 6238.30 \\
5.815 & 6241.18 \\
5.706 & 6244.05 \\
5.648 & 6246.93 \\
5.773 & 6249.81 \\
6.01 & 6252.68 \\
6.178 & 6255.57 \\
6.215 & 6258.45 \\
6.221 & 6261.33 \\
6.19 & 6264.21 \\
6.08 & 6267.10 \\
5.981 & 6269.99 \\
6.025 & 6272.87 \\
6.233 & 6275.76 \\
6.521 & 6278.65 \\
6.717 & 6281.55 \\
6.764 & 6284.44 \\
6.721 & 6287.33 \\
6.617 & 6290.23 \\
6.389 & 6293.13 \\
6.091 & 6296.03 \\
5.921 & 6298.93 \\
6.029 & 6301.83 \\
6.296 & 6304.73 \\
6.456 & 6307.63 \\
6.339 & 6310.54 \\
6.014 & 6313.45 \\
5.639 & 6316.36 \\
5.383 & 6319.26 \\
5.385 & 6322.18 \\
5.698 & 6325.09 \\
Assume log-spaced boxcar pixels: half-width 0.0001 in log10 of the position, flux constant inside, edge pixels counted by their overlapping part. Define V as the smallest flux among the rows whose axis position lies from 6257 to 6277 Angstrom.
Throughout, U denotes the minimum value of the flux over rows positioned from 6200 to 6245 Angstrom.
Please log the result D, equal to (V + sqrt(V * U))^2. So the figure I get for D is 127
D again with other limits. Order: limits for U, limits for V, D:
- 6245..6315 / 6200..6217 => 97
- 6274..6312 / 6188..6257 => 99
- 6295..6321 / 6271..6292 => 137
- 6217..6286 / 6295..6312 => 131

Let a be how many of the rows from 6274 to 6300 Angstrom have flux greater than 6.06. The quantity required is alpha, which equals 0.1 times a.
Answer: 0.80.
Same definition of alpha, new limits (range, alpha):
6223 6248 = 0.00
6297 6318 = 0.30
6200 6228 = 0.00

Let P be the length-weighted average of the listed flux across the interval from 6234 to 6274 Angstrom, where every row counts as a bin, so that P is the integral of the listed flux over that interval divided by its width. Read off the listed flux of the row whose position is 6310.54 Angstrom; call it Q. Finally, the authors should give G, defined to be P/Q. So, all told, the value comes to 0.94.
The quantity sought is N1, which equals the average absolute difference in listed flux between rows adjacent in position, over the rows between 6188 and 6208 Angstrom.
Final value 0.197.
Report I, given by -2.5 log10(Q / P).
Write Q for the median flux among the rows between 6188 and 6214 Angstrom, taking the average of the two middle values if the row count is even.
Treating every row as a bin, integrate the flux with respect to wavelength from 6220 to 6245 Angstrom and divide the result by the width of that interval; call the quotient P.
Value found 0.1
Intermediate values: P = 5.6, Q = 4.92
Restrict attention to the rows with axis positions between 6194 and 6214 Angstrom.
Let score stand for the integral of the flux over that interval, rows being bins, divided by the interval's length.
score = 4.9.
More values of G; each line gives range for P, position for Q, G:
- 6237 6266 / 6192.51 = 1.03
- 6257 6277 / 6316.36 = 1.09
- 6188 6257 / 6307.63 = 0.84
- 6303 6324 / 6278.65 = 0.91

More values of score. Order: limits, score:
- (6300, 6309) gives 6.3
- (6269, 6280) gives 6.2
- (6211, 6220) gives 5.1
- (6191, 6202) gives 5.3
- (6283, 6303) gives 6.4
